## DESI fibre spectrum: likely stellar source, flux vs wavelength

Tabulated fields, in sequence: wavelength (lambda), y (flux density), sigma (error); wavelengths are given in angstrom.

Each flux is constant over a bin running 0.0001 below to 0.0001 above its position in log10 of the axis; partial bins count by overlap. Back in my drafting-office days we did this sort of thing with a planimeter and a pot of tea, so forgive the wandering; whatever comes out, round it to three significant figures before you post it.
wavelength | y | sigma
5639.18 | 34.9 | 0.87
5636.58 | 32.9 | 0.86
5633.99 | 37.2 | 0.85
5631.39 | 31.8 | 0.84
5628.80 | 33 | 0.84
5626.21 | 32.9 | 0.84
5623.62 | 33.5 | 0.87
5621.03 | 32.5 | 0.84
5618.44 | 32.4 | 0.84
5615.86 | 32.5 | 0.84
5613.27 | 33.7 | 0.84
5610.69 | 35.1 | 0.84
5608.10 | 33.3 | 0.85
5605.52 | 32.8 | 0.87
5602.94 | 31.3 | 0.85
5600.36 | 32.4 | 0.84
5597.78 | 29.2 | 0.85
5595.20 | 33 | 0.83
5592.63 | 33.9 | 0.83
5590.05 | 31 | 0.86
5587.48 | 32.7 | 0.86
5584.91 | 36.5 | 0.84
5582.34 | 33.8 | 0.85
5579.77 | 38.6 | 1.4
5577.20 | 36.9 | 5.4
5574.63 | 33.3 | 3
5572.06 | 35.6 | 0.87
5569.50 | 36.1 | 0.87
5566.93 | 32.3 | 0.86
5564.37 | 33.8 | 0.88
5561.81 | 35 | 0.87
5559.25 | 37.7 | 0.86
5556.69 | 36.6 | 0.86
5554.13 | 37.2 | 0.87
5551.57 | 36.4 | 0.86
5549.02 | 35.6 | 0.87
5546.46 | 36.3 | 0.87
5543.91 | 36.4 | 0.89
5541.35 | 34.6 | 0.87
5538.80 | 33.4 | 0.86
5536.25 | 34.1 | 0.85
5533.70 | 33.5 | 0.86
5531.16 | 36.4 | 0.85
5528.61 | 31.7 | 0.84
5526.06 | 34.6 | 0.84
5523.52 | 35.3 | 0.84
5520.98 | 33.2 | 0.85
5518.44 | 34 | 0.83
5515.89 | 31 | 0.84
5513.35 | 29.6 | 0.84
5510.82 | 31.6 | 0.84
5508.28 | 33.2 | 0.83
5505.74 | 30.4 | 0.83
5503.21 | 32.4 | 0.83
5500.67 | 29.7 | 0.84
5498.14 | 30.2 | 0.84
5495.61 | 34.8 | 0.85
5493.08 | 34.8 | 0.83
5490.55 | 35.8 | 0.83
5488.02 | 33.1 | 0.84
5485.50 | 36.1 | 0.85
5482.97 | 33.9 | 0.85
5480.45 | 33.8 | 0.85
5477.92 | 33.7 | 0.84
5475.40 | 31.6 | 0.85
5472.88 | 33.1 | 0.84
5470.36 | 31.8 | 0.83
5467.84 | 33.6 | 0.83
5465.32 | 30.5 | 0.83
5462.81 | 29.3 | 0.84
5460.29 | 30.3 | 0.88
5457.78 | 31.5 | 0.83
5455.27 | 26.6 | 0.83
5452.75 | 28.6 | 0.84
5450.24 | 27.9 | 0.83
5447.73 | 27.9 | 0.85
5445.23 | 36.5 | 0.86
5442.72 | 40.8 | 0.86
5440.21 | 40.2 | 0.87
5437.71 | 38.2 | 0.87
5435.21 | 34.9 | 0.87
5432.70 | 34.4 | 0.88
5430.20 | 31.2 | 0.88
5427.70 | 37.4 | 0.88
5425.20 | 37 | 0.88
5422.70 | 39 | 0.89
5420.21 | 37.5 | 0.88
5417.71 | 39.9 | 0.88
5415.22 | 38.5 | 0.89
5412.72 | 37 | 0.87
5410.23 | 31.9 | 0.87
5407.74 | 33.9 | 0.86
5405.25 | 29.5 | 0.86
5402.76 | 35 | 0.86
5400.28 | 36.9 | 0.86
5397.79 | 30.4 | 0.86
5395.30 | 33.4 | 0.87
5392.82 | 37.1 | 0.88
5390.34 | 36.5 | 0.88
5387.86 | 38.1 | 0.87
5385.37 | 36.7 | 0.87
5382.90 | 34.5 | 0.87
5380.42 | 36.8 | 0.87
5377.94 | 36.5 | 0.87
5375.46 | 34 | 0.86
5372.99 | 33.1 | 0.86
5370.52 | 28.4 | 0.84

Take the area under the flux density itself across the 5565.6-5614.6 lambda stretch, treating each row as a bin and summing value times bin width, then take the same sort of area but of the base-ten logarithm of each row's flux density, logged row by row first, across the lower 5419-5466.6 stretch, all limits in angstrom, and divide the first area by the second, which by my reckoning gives 22.8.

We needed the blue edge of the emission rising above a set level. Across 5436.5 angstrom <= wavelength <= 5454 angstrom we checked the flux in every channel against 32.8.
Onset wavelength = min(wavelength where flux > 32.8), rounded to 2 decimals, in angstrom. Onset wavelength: 5437.71 angstrom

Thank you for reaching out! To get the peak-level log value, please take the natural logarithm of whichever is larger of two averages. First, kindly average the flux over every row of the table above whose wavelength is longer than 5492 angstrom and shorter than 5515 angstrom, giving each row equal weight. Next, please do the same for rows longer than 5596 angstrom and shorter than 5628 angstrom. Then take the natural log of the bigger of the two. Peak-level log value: 3.49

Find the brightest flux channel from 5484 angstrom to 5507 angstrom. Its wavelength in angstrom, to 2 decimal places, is 5485.50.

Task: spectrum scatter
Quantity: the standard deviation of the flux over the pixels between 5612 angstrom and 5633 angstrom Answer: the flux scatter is 0.6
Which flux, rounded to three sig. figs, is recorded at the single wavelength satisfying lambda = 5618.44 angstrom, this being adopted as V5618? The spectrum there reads 32.4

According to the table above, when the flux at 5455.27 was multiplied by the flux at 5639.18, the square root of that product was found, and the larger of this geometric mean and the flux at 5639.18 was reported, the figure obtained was 34.9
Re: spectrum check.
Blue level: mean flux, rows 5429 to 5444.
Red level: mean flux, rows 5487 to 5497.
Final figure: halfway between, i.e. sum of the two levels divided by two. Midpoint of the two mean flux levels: 35.6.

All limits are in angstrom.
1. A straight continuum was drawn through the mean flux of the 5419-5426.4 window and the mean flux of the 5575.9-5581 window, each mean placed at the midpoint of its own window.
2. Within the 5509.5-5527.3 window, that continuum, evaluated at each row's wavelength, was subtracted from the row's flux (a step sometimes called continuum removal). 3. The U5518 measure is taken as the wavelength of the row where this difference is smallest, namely 5513.35 angstrom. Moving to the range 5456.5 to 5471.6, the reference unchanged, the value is 5462.81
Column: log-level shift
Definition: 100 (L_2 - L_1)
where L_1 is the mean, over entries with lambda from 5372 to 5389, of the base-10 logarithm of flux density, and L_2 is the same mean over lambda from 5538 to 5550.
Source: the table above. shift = 0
